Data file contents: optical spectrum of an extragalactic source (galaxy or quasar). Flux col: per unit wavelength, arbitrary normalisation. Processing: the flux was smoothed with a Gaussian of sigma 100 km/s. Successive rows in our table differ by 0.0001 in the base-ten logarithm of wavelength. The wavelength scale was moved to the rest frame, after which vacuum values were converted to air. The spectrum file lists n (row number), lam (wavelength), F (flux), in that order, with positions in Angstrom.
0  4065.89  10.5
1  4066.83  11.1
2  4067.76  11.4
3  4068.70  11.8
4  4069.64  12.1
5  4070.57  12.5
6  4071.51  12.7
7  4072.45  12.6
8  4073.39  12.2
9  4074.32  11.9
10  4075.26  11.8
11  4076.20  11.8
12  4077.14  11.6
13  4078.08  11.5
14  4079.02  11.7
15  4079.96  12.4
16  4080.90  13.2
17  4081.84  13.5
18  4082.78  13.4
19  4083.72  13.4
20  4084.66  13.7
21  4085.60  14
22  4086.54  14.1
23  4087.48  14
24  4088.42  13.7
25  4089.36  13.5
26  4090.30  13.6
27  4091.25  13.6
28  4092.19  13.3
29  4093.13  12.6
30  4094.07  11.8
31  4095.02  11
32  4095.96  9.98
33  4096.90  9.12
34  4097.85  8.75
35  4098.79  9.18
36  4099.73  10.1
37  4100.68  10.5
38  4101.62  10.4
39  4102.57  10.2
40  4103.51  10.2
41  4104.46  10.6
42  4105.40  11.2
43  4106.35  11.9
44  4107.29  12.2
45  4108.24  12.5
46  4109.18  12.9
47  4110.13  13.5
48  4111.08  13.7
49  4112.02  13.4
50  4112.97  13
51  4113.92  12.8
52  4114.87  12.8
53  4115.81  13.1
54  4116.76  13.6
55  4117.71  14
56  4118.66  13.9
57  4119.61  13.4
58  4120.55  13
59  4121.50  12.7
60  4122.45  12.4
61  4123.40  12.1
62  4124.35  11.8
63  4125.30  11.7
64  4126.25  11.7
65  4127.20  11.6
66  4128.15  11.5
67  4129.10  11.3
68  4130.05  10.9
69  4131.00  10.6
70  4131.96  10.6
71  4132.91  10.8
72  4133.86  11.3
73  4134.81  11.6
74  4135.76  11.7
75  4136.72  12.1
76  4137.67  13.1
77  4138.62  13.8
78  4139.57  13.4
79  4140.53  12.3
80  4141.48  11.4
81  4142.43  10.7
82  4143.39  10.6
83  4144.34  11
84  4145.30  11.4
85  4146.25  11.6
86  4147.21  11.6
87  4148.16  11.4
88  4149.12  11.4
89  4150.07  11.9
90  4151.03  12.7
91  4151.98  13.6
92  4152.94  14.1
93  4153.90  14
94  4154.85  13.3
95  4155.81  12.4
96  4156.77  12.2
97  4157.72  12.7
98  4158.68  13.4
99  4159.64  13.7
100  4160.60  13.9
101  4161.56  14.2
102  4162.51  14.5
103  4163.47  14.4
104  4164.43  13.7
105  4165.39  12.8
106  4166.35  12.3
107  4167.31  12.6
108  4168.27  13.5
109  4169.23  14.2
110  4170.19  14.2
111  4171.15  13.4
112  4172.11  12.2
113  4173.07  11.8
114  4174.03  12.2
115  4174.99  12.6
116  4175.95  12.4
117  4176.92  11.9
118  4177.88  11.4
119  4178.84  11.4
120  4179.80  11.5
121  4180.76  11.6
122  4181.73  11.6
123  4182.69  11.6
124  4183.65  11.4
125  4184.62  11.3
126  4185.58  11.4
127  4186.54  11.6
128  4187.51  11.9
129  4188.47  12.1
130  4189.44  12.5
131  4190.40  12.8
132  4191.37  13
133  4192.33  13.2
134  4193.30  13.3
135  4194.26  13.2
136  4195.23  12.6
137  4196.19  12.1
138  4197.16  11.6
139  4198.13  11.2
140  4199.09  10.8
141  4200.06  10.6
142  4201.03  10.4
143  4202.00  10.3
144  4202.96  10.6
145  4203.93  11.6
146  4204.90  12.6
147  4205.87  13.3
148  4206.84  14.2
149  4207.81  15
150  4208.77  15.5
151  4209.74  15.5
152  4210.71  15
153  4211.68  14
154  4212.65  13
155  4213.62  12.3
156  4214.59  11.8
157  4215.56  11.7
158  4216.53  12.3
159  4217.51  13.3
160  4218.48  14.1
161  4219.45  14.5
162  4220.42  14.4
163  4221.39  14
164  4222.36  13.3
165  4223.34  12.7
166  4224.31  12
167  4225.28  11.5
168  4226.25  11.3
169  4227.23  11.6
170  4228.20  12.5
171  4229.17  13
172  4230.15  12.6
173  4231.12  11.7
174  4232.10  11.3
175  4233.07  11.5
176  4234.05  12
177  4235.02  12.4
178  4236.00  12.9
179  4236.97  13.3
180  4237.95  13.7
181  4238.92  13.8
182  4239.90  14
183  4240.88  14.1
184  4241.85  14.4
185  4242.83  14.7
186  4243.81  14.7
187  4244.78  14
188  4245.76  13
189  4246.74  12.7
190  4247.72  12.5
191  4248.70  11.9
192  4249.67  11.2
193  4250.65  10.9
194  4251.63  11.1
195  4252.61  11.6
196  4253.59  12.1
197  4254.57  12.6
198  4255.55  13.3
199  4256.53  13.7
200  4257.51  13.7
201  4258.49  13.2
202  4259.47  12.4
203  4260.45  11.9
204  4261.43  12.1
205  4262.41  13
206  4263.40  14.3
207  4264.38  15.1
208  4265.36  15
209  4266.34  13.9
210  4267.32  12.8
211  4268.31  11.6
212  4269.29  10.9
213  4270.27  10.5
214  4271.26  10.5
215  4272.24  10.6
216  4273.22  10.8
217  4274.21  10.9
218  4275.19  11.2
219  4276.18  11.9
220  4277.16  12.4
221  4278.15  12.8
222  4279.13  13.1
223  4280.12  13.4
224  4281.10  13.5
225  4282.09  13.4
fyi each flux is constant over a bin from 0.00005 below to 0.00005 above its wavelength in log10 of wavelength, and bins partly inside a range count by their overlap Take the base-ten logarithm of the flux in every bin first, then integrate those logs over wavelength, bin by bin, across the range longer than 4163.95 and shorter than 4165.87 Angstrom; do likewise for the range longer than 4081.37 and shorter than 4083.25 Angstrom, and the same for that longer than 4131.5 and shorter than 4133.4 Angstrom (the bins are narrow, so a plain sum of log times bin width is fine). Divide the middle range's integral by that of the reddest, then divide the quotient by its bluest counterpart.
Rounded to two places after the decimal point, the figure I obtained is 0.43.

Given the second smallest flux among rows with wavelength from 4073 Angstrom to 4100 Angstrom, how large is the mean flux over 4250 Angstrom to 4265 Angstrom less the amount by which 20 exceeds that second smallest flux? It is 1.9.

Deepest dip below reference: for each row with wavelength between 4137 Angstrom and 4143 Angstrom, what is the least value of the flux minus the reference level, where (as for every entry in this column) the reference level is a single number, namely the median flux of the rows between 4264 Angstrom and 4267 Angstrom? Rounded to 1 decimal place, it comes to -4.3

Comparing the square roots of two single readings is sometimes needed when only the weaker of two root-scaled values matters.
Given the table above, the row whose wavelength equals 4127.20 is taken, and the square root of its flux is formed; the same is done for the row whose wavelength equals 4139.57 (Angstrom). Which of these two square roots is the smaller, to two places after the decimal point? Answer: 3.41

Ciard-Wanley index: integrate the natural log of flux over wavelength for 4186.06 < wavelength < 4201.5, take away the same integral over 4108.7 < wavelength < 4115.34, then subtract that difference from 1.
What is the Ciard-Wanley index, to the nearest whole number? -20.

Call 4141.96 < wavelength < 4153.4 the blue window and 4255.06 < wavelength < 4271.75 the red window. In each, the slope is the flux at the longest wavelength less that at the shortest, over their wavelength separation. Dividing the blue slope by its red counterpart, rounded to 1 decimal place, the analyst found -1.8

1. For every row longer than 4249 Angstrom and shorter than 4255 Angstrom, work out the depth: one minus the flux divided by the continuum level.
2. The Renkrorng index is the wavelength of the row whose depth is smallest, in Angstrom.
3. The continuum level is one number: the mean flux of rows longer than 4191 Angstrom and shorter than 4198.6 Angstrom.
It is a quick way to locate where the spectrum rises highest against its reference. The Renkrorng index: 4254.57 Angstrom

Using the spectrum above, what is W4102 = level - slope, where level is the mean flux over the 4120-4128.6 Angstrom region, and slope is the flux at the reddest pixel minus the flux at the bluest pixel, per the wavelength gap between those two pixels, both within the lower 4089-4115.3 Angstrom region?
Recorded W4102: 12.1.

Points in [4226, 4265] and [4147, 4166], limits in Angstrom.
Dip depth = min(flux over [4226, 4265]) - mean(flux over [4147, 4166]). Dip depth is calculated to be -2.2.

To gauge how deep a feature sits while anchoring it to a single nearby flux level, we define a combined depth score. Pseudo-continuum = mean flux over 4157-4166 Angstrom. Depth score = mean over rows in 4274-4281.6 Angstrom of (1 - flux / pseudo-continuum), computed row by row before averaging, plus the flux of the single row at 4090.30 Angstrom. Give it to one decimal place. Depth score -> 13.7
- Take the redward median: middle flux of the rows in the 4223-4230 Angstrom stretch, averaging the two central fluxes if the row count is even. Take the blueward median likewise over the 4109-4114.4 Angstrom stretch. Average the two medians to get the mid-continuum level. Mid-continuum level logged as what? 12.6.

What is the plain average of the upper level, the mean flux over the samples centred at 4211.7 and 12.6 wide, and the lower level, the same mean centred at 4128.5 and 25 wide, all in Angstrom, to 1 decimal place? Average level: 12.9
